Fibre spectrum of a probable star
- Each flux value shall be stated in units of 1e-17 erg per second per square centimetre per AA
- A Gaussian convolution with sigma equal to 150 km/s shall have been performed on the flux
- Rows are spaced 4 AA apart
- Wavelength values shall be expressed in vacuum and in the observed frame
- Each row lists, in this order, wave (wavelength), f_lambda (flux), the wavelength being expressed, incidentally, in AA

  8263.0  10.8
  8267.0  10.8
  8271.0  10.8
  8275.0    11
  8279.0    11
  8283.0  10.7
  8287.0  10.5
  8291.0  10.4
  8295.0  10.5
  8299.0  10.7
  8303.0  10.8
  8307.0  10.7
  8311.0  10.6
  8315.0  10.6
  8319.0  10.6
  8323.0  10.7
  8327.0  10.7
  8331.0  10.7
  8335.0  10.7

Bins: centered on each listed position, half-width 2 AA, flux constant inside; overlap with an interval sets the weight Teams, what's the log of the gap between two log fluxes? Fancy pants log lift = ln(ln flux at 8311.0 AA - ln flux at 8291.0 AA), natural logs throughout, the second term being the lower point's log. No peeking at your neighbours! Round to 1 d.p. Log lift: -4.0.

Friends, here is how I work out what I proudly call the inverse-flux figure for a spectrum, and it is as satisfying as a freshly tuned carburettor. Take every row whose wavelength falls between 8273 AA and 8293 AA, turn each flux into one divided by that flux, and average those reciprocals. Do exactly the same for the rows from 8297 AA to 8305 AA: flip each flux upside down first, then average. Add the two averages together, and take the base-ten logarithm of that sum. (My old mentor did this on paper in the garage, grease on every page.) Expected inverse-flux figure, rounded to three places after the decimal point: -0.730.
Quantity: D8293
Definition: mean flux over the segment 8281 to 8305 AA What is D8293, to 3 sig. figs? 10.6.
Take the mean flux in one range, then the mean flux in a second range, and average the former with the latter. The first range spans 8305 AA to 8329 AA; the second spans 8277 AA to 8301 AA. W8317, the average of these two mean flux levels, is 10.6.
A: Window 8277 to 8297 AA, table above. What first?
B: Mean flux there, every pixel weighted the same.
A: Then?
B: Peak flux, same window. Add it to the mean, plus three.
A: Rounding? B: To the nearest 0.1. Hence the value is 24.6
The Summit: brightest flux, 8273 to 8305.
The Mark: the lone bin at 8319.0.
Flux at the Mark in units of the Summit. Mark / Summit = 0.964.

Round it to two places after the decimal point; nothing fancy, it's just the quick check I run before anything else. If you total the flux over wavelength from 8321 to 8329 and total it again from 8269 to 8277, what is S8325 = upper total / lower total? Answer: 0.98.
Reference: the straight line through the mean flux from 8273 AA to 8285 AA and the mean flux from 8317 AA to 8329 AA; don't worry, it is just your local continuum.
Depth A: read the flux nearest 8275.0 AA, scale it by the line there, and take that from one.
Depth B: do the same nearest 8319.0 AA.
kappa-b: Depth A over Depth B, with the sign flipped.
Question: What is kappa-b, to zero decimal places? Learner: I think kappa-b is 1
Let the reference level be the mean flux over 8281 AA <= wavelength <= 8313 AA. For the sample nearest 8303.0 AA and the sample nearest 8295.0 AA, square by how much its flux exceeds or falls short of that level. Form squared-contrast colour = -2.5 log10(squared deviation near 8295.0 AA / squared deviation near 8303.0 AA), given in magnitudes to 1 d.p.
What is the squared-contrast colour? 1.1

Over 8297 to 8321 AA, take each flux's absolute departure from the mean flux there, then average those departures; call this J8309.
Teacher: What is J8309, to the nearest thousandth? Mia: 0.067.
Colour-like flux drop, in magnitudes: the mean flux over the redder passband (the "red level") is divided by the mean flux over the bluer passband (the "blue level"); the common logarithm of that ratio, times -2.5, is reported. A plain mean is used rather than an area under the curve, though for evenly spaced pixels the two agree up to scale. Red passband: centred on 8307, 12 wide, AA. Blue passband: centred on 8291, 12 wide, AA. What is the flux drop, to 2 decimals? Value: -0.02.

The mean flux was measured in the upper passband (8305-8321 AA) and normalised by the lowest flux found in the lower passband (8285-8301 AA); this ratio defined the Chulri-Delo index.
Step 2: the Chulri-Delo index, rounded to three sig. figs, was 1.02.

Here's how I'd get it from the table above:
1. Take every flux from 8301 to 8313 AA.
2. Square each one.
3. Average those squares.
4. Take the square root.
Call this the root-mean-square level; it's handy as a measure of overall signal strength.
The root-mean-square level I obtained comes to 10.7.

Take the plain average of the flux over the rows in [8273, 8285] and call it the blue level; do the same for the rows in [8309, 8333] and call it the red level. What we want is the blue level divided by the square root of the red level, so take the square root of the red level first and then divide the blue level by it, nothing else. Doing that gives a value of 3.34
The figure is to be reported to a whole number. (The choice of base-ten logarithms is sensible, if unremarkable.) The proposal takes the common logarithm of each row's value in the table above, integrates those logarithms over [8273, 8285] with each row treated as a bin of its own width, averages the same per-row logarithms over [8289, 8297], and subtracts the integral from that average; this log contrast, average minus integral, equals -11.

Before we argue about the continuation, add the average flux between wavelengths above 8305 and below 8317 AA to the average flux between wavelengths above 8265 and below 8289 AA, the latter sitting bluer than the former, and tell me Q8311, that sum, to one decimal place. 21.4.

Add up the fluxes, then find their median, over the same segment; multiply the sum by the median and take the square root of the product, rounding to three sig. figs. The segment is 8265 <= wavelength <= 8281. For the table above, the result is 21.8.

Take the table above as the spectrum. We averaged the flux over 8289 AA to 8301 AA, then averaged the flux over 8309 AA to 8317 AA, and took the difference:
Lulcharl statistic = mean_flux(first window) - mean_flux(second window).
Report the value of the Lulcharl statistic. -0.07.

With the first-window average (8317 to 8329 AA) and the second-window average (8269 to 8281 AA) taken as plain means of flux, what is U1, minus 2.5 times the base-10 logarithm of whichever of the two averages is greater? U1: -2.60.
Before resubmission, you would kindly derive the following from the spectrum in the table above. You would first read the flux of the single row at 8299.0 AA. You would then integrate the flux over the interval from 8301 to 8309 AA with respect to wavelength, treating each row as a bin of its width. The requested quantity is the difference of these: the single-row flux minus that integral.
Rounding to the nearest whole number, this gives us -75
